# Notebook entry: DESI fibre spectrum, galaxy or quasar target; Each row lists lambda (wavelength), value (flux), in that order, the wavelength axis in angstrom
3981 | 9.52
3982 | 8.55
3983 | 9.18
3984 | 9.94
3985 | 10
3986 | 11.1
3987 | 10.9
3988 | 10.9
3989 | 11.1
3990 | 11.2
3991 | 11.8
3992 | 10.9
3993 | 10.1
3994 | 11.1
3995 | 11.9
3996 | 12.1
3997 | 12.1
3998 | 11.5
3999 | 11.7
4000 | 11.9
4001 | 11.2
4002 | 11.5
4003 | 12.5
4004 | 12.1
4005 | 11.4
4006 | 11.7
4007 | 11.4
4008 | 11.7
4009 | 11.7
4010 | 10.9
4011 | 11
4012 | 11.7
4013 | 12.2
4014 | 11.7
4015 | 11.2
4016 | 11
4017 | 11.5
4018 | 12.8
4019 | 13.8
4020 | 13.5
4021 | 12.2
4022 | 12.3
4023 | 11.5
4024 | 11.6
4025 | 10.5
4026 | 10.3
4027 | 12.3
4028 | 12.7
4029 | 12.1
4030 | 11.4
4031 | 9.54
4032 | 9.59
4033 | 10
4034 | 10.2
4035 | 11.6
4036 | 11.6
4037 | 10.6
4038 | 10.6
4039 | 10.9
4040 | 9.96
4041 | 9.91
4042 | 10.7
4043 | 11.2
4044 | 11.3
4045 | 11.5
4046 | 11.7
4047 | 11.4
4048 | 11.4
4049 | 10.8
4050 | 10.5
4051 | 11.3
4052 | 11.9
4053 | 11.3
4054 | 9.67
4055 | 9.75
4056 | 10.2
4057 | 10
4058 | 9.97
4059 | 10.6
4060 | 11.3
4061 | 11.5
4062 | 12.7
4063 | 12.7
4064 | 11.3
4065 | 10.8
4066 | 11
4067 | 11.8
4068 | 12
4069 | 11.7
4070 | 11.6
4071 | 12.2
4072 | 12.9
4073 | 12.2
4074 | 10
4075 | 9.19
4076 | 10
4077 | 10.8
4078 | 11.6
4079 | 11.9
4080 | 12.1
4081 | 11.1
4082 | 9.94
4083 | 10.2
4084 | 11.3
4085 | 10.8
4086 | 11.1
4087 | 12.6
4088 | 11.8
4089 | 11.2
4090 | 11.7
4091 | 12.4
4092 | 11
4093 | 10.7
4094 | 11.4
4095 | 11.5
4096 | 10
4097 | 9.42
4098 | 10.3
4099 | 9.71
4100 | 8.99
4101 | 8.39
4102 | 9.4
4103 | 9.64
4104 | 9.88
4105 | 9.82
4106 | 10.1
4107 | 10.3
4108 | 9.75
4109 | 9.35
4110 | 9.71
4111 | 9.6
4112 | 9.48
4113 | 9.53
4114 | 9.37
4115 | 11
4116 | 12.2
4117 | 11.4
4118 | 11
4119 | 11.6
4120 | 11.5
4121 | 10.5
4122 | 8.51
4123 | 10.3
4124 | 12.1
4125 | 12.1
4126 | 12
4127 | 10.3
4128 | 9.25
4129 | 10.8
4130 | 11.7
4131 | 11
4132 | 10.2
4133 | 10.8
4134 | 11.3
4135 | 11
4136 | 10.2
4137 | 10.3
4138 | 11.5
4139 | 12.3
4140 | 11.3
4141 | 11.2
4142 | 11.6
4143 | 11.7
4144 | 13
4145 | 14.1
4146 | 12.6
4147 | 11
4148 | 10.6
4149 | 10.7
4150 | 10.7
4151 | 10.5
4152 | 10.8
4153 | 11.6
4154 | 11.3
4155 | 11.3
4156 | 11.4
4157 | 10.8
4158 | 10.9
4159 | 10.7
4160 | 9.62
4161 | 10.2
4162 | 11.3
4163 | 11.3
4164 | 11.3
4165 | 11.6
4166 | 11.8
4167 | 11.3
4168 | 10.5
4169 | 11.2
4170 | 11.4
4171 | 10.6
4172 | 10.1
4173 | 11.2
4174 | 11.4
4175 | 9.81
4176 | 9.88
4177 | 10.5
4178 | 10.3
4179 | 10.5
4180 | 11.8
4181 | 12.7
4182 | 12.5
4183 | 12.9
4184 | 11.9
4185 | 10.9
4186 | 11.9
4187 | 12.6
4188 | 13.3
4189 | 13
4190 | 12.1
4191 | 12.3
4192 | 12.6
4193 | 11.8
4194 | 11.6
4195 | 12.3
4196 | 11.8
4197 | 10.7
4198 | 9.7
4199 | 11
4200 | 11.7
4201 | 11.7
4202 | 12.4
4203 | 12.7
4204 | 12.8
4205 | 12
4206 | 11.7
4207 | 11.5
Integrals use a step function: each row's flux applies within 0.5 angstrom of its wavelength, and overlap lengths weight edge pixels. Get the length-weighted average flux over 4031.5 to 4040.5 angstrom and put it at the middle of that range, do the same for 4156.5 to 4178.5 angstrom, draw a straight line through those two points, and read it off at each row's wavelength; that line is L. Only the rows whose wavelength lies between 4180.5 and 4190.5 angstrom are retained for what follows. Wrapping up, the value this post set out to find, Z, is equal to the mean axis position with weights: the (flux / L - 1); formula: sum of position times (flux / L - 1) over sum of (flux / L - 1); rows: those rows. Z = 4185.6 angstrom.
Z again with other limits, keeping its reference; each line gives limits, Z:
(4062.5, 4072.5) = 4068.1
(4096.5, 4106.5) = 4101.2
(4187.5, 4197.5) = 4191.2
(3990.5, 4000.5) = 3996.3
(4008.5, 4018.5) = 4014.1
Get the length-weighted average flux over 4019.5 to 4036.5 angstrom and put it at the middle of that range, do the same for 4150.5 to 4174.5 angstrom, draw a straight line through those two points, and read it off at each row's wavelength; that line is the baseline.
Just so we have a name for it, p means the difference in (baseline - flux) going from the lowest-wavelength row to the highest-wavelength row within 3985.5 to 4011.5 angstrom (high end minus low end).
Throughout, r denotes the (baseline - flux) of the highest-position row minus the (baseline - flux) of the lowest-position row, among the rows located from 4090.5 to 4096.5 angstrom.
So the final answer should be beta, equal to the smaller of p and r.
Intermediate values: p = 0.04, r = 2.4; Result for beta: 0.0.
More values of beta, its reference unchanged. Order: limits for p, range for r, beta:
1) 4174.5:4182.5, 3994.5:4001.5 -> -2.7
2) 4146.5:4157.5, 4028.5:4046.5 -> 0.2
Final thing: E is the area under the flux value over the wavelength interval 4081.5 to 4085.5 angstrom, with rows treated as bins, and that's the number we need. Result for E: 42.2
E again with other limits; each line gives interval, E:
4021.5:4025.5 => 45.9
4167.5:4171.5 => 43.7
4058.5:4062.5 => 46.1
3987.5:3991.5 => 45.0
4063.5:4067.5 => 44.9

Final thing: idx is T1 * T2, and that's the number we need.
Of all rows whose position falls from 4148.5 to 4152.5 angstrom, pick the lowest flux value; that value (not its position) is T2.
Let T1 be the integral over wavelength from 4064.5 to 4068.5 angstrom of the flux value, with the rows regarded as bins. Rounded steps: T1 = 45.6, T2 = 10.5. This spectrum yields 479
